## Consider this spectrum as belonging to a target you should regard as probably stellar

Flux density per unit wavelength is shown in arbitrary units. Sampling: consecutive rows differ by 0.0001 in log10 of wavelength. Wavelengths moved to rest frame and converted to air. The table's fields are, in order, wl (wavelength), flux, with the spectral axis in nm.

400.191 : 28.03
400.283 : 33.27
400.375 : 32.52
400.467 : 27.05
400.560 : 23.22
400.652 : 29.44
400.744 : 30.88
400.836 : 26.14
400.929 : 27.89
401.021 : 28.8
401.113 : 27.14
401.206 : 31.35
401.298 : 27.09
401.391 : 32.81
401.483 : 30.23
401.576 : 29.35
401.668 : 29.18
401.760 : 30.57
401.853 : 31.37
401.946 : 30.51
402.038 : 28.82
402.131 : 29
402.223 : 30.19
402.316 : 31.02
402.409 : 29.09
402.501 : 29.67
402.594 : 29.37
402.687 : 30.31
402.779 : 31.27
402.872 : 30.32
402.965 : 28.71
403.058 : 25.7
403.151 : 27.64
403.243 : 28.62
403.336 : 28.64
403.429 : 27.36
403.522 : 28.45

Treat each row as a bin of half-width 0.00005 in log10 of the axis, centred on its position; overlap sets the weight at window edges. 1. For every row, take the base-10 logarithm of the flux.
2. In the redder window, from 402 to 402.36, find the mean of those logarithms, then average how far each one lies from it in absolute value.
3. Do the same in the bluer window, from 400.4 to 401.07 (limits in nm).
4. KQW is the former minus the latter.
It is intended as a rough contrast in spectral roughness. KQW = -0.017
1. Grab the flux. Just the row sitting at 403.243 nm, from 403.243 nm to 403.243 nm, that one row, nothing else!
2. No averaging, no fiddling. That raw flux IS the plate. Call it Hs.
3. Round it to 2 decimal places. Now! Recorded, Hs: 28.62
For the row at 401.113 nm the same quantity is 27.14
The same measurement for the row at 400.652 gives 29.44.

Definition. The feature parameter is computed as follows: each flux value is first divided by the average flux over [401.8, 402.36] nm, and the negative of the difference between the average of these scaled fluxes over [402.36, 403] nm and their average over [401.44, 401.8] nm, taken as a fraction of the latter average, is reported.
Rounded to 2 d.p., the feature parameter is 0.00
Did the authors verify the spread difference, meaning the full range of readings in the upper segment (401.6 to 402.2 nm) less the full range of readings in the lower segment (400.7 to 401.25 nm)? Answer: -2.7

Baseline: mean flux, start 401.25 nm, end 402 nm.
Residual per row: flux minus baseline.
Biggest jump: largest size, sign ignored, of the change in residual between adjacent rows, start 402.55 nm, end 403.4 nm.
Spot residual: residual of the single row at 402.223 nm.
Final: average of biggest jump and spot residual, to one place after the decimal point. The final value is 1.5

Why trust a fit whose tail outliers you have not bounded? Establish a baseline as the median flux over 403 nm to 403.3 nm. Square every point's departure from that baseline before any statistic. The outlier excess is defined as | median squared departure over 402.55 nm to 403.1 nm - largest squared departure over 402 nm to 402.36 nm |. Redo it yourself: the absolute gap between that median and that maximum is 6.0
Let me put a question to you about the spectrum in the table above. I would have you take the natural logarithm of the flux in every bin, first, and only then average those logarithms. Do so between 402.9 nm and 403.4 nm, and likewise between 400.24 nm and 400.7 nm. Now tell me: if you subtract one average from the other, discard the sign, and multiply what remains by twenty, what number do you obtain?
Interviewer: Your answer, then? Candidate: 0.7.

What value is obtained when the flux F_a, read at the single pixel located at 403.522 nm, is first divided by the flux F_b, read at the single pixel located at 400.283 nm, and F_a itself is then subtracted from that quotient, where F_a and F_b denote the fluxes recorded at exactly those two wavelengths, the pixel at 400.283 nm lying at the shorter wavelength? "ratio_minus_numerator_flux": -27.6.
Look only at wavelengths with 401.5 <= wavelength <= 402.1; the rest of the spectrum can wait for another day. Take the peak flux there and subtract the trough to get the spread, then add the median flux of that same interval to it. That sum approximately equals 32.5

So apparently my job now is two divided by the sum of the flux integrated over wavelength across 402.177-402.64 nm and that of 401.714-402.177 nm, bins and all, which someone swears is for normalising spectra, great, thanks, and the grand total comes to 0.0721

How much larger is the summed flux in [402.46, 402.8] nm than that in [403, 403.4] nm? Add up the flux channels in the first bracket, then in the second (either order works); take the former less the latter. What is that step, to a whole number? 10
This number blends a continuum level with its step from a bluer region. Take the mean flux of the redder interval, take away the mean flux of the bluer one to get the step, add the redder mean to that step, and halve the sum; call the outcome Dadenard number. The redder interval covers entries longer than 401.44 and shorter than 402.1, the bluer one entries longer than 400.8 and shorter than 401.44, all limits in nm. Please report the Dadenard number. 15.6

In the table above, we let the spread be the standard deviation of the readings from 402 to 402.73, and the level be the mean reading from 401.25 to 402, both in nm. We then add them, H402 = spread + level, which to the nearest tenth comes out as 30.9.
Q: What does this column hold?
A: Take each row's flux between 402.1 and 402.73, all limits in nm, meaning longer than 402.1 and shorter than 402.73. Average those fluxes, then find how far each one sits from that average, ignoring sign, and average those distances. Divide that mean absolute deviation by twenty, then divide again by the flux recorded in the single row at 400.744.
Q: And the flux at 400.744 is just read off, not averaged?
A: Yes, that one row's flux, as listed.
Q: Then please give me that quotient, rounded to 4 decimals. 0.0010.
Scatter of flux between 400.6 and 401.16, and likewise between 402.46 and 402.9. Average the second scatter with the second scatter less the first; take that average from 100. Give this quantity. 100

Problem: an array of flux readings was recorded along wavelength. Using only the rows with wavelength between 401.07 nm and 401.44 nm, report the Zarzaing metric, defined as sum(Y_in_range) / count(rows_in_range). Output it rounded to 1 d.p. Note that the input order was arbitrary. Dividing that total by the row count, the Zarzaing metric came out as 29.6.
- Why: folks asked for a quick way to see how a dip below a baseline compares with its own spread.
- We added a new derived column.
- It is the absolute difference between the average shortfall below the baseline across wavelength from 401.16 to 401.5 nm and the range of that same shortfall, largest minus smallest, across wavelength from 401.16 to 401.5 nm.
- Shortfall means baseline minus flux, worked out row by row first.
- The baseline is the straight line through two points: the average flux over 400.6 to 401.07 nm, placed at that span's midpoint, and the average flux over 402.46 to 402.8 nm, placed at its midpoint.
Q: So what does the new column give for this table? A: 7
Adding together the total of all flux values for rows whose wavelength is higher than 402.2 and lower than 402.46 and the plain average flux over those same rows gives 120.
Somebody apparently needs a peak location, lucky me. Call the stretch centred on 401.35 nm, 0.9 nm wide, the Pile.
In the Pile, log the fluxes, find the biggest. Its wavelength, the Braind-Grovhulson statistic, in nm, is 401.391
